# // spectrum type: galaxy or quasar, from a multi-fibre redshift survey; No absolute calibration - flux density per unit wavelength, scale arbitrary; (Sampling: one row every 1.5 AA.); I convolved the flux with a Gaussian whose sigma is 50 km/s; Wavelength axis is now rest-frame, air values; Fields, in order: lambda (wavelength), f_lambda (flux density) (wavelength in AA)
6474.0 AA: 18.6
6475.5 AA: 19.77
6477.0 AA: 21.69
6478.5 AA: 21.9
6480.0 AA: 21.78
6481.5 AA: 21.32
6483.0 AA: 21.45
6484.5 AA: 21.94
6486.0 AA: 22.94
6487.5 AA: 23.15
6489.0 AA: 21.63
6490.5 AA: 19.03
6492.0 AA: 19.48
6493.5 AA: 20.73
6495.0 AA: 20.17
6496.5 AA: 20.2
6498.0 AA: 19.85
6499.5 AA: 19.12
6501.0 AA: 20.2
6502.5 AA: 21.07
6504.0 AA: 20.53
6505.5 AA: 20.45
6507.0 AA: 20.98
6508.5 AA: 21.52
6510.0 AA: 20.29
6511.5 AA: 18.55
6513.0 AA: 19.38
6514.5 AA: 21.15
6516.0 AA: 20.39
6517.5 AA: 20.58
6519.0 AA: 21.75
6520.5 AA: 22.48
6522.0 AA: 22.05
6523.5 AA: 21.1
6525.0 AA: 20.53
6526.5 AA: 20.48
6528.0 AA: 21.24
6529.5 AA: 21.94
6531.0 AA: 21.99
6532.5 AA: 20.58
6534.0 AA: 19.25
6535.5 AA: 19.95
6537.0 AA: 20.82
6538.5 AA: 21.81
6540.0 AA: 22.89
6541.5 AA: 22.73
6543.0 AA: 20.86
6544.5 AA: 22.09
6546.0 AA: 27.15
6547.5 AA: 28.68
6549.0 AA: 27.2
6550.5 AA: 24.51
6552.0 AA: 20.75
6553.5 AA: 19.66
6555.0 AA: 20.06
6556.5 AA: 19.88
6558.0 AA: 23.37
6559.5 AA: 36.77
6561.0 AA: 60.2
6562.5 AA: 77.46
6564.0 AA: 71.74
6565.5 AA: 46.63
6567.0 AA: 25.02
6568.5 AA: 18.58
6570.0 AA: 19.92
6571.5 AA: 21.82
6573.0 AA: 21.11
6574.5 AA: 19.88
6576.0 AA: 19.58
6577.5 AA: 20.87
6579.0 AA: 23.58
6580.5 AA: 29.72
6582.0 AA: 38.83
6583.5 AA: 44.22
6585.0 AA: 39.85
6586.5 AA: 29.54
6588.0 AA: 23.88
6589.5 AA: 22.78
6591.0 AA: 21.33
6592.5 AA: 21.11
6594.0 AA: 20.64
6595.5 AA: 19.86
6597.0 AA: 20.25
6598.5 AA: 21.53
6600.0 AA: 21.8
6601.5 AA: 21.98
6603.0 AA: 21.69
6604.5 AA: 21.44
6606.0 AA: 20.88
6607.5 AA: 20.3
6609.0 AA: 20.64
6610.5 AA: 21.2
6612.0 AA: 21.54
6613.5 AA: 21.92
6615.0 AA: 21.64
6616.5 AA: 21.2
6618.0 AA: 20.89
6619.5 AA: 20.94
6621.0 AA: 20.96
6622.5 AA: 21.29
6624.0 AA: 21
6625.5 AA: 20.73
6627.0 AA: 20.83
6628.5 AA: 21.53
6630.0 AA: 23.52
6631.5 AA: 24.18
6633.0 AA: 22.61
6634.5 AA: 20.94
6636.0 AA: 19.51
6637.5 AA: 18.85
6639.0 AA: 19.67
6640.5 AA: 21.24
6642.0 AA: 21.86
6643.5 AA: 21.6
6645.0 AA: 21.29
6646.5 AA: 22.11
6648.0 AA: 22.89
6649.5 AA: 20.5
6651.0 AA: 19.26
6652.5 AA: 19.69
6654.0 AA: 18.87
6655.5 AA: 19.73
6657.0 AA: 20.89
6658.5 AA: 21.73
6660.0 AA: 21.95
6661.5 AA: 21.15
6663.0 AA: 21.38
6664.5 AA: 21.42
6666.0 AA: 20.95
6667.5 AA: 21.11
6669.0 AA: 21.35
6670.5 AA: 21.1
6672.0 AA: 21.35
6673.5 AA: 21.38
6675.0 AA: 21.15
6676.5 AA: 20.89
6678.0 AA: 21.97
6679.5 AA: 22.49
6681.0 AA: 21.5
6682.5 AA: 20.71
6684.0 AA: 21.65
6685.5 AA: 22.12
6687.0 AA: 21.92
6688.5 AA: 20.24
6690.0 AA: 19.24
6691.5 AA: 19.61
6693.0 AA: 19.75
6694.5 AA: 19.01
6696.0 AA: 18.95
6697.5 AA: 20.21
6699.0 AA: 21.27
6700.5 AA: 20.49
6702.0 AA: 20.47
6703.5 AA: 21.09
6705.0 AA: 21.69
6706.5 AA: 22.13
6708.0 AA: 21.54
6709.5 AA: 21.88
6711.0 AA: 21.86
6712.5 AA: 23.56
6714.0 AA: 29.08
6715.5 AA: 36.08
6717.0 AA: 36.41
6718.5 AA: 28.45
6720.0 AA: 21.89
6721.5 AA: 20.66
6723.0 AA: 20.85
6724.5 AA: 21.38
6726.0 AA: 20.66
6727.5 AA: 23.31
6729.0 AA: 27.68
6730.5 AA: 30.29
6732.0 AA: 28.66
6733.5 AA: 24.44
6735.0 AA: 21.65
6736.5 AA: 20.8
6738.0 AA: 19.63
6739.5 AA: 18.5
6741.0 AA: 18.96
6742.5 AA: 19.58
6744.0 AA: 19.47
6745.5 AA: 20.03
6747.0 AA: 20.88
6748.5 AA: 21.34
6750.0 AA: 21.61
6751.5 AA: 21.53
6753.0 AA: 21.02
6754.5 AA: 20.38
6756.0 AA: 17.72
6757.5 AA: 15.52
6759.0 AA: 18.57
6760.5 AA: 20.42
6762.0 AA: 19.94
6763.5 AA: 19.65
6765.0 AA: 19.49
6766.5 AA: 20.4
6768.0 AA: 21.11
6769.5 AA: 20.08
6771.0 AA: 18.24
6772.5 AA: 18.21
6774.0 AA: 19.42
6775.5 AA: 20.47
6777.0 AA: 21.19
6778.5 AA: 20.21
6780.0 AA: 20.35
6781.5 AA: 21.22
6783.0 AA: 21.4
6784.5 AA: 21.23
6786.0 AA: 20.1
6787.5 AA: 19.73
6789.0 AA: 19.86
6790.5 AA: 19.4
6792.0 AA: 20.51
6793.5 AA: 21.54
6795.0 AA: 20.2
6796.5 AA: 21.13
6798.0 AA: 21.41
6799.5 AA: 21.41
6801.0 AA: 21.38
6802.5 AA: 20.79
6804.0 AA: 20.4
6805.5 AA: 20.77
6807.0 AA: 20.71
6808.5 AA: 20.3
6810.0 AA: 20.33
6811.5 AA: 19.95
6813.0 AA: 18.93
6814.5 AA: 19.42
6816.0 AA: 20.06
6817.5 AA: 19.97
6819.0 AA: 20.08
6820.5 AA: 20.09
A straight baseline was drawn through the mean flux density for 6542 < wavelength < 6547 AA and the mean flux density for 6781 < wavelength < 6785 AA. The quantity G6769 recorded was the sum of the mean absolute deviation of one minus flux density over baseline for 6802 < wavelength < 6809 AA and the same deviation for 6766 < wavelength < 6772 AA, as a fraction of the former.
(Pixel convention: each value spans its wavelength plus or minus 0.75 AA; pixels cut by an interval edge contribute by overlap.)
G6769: 5.4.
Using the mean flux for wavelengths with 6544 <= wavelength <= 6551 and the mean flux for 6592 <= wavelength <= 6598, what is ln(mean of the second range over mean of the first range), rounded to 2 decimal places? -0.24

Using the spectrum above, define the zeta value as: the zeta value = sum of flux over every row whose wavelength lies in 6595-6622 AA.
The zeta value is 381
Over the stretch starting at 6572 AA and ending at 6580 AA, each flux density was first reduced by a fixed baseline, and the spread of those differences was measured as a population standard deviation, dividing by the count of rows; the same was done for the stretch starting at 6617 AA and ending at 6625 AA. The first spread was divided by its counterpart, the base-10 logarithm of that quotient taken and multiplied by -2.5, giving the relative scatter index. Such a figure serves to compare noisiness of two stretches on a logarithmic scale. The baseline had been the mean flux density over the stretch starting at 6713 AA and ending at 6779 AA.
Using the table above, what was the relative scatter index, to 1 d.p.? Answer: -2.5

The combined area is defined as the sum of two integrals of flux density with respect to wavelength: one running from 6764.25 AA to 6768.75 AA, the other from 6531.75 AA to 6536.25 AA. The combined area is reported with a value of 181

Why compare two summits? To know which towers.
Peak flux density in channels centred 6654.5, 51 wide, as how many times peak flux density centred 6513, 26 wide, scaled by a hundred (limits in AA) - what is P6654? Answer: 108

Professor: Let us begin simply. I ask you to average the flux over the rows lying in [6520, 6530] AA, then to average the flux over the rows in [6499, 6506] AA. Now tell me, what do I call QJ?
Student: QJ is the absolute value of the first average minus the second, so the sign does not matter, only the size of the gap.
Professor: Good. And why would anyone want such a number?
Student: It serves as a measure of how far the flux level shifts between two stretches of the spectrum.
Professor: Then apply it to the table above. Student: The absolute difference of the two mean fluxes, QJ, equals 1.1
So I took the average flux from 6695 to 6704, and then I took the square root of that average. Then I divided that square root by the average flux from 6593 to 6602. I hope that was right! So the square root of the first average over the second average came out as 0.215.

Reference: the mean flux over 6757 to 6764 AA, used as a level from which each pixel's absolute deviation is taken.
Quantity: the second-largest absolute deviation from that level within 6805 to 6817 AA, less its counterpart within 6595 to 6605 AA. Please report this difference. -1.1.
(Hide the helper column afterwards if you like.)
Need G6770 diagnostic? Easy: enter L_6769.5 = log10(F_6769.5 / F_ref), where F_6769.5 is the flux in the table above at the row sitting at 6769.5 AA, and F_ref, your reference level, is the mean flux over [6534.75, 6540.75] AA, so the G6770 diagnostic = -0.027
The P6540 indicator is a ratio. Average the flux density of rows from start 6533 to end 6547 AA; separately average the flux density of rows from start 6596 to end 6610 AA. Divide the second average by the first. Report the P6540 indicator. 0.96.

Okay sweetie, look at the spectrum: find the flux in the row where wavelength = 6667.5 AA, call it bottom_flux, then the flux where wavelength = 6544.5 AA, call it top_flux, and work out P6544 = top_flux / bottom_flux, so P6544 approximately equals 1.05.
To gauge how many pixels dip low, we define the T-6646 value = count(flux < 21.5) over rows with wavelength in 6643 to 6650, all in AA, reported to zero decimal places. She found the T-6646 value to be 2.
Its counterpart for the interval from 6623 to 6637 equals 5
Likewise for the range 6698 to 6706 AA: 4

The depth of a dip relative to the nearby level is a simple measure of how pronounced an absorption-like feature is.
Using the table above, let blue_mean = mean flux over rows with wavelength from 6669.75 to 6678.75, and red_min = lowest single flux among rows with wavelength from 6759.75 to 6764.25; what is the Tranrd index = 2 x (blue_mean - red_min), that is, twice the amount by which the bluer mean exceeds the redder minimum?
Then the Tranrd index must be 3.3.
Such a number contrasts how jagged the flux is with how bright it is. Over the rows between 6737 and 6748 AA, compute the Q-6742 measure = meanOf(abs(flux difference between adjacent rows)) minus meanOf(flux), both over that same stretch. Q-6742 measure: -19.0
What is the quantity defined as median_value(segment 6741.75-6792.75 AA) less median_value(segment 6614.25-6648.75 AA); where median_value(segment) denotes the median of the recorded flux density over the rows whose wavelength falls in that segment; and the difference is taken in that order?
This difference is -1.1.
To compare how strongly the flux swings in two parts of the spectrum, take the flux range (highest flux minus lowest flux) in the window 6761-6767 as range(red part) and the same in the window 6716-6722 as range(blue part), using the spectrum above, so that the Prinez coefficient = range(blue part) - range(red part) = 15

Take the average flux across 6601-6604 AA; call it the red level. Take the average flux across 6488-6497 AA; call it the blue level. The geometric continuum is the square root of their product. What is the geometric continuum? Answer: 21.0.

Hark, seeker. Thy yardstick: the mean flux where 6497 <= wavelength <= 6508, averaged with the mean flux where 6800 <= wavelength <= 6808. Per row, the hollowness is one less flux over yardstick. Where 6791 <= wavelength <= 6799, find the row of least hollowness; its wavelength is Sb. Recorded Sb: 6793.5 AA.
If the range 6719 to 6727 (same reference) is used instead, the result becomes 6720.0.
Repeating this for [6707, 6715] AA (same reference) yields 6714.0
